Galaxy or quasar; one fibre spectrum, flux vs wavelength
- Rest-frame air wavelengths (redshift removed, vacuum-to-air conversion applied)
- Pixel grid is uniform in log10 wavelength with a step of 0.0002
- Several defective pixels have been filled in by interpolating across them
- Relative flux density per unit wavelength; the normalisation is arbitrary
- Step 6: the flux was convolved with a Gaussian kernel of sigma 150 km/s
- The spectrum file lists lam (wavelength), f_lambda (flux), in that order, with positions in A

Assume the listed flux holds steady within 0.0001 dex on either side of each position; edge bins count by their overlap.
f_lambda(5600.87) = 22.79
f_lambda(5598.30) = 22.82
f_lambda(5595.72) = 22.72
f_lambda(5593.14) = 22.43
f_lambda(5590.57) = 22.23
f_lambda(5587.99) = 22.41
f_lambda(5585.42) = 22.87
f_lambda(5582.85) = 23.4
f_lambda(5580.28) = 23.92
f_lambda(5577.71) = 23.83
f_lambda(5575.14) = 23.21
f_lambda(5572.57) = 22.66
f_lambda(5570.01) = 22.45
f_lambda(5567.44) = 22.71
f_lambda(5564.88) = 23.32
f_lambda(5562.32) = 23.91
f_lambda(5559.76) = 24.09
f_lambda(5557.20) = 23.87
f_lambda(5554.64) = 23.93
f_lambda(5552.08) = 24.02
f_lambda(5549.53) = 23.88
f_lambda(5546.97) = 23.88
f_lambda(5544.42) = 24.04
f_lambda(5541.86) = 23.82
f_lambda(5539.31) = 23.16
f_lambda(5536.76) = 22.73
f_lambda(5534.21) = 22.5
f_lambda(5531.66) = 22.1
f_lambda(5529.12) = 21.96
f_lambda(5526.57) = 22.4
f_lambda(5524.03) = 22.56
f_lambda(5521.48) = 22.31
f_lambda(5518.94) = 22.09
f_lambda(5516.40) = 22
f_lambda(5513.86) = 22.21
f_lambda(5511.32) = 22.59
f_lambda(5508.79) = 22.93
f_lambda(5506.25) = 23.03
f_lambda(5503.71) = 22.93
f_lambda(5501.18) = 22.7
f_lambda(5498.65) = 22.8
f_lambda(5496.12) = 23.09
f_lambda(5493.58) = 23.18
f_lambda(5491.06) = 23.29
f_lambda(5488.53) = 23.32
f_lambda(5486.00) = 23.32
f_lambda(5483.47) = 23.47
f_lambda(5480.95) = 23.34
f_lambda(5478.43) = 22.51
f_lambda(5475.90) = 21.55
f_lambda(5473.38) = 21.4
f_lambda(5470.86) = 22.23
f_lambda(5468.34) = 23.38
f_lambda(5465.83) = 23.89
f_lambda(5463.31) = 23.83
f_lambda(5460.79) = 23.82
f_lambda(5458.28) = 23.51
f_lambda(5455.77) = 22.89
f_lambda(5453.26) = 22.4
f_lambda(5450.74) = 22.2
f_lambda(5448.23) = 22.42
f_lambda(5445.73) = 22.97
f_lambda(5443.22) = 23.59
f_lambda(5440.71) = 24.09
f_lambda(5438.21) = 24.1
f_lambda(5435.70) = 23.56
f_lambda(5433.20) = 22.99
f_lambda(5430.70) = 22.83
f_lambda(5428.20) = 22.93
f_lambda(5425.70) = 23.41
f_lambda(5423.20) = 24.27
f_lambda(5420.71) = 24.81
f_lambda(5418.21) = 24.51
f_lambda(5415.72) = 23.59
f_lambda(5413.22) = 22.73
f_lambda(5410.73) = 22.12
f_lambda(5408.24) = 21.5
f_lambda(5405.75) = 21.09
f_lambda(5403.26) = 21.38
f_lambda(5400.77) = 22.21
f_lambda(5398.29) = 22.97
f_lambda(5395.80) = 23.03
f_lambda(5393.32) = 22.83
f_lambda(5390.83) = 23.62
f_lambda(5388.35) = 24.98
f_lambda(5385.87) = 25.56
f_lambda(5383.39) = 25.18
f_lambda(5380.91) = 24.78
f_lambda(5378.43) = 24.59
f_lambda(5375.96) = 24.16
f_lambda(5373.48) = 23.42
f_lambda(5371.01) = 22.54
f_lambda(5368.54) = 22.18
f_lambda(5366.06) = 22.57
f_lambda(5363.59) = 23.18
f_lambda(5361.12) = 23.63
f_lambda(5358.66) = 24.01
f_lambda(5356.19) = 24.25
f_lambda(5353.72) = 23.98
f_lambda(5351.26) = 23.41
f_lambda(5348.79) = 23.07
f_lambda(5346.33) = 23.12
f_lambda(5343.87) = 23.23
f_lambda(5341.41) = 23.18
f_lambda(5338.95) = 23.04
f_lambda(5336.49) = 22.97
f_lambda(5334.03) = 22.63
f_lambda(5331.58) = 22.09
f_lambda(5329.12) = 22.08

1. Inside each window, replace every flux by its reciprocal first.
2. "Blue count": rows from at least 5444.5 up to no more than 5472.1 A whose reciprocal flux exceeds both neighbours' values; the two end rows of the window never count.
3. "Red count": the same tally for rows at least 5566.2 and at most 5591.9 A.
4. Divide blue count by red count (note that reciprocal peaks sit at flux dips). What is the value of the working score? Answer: 1.0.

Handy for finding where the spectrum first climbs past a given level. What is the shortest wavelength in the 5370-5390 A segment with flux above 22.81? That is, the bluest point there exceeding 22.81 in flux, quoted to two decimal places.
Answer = 5373.48 A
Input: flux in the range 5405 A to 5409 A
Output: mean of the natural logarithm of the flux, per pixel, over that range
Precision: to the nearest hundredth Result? 3.06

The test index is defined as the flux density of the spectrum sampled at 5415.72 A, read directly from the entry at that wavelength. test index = 23.59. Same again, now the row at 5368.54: 22.18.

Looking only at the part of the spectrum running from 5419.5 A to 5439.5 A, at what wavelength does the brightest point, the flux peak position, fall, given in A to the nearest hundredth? 5420.71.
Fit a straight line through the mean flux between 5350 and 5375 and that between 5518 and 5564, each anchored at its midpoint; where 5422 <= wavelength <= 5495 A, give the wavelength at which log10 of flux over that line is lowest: 5473.38 A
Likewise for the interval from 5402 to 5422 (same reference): 5405.75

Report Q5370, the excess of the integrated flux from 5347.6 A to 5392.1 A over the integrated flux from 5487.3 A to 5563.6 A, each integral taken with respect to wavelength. -698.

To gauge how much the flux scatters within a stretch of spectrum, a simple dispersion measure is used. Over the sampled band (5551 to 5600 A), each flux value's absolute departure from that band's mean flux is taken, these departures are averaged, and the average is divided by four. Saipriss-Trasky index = 0.14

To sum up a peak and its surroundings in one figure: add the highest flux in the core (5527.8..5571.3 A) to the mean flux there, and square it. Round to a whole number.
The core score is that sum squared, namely 2247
